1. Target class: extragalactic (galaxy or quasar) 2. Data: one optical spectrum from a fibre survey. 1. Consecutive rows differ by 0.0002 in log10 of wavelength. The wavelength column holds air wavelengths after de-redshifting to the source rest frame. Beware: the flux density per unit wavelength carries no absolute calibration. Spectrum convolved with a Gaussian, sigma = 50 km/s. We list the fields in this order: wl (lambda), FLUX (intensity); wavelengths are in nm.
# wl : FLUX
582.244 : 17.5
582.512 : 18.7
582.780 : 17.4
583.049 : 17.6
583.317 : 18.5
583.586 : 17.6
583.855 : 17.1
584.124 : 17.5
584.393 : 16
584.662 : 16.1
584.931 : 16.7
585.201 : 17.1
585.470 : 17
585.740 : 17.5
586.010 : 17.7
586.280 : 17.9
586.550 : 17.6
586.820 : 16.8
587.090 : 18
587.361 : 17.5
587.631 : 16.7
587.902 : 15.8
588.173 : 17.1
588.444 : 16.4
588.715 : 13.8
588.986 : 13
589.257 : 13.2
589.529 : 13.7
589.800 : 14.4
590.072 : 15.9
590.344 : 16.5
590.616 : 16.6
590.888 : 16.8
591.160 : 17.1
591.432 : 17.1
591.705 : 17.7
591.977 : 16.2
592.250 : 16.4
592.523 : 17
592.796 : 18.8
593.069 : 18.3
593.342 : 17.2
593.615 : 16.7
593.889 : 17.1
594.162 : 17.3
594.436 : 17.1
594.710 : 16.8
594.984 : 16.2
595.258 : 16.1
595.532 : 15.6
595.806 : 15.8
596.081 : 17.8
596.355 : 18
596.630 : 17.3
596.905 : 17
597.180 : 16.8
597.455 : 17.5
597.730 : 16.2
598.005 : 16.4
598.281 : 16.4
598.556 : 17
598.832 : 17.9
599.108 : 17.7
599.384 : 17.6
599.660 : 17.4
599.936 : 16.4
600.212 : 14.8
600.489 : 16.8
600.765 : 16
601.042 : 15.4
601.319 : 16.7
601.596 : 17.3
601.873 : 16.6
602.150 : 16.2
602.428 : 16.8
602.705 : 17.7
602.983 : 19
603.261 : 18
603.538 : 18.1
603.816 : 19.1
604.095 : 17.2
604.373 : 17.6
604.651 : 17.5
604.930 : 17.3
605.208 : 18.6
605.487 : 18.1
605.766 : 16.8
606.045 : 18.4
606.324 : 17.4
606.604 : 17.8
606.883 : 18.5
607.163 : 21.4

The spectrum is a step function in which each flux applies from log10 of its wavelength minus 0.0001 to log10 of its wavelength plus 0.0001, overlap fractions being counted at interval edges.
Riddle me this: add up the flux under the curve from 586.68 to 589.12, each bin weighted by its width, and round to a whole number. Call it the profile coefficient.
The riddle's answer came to 39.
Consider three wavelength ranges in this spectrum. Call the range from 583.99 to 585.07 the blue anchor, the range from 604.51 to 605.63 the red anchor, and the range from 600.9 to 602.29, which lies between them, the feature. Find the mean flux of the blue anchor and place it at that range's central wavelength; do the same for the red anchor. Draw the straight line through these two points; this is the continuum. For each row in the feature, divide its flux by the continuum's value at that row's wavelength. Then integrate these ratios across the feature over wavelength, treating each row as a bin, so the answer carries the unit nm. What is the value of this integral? 1.29 nm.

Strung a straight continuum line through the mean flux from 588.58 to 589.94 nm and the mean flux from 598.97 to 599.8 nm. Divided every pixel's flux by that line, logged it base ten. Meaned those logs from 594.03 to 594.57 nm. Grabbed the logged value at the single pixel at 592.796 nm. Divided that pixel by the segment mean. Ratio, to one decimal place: 2.3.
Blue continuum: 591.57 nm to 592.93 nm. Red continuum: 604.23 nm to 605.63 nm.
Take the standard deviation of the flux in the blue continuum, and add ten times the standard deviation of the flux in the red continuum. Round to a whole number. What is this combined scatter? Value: 6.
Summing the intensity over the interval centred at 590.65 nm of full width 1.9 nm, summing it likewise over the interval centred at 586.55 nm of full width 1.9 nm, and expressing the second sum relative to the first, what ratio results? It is 1.08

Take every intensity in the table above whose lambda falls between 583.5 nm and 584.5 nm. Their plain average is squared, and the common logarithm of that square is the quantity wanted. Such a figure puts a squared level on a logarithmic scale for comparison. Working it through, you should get 2.463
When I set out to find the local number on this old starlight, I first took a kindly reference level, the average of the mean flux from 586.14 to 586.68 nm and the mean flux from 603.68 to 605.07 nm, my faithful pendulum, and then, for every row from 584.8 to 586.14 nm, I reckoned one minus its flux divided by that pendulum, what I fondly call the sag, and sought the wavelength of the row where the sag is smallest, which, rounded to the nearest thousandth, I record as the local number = 586.010 nm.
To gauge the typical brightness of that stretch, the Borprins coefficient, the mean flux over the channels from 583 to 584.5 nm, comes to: 17.4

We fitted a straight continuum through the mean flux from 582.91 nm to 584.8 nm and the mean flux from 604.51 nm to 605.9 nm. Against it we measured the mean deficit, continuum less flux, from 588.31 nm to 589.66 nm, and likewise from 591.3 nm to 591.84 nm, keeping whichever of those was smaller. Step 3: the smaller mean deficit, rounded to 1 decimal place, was 0.0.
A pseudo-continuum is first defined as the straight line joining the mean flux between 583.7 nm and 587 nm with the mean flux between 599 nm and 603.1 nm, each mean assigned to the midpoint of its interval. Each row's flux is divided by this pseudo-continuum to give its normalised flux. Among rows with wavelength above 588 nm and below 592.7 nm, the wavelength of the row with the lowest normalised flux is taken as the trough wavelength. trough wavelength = 588.986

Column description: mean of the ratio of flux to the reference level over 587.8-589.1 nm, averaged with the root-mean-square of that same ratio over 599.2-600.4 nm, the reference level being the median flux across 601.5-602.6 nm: 0.95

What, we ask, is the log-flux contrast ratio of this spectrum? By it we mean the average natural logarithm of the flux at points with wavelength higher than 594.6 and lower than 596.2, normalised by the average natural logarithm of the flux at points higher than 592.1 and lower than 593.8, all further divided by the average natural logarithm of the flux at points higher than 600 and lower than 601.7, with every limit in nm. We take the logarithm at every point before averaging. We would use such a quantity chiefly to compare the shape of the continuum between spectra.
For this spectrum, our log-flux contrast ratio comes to 0.352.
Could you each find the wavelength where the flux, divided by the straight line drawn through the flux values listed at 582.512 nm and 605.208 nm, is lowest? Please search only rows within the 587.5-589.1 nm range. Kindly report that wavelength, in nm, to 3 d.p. 588.986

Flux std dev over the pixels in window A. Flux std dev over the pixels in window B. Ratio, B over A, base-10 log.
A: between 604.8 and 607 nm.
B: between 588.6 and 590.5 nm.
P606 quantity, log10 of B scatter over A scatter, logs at 0.3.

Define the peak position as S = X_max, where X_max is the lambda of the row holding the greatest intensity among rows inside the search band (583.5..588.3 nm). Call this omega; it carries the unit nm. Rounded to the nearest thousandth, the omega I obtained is 587.090 nm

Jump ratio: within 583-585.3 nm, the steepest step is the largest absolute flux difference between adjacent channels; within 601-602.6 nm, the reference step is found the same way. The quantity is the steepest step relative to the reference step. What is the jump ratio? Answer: 1.2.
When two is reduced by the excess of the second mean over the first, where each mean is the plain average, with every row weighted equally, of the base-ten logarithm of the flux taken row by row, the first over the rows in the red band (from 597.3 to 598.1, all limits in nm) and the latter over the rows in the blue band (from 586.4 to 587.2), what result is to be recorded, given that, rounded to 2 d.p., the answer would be 1.98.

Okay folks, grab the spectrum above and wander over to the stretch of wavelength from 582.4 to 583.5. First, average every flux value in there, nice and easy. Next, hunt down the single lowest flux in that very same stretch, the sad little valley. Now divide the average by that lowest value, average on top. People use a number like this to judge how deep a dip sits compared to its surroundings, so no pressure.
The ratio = 1.04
